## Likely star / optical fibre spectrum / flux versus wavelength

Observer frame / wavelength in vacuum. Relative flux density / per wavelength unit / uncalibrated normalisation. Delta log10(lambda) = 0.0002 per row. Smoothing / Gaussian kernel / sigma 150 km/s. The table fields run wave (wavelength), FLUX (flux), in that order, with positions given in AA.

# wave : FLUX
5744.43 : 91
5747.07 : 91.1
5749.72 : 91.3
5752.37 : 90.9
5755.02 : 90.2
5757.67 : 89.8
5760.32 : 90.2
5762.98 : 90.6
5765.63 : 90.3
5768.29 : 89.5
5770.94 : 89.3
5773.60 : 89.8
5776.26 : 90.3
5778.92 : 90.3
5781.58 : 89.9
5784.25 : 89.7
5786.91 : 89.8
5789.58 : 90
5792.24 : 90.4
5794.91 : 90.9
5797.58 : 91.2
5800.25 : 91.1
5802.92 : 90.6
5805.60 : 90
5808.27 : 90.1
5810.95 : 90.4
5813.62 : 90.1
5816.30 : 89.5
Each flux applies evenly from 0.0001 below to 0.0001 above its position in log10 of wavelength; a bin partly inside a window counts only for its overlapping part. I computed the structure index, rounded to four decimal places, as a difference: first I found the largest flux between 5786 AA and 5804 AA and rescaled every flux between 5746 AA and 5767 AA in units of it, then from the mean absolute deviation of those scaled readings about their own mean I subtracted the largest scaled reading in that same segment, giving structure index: -0.9964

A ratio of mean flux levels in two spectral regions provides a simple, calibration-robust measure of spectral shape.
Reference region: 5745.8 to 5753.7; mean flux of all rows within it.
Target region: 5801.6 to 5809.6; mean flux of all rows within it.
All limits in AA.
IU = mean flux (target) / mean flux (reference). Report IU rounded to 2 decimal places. 0.99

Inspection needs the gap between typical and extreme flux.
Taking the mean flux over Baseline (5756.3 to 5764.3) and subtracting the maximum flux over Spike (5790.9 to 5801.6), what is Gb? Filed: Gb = -1.0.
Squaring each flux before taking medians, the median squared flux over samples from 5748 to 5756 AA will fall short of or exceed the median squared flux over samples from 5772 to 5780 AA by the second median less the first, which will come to -109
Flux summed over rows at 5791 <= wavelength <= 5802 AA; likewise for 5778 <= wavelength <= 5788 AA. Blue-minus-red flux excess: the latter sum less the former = -4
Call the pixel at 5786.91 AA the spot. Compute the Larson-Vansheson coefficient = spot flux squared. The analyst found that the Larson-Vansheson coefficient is 8064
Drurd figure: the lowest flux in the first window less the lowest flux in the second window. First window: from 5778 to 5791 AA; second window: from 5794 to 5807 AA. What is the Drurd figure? -0.3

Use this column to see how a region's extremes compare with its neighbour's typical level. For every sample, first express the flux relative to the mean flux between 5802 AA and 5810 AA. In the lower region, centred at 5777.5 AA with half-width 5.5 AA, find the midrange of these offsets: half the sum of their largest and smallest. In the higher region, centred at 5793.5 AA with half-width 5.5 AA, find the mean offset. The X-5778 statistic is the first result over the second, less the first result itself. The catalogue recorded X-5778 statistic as 0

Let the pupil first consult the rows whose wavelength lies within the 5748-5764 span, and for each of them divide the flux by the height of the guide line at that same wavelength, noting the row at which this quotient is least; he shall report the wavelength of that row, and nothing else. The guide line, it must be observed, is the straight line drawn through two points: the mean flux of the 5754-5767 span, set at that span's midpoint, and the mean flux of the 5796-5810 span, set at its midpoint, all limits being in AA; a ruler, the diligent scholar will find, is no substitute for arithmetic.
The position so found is 5757.67 AA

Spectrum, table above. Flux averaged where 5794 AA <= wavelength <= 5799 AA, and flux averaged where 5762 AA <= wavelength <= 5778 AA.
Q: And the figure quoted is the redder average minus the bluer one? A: 1.1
